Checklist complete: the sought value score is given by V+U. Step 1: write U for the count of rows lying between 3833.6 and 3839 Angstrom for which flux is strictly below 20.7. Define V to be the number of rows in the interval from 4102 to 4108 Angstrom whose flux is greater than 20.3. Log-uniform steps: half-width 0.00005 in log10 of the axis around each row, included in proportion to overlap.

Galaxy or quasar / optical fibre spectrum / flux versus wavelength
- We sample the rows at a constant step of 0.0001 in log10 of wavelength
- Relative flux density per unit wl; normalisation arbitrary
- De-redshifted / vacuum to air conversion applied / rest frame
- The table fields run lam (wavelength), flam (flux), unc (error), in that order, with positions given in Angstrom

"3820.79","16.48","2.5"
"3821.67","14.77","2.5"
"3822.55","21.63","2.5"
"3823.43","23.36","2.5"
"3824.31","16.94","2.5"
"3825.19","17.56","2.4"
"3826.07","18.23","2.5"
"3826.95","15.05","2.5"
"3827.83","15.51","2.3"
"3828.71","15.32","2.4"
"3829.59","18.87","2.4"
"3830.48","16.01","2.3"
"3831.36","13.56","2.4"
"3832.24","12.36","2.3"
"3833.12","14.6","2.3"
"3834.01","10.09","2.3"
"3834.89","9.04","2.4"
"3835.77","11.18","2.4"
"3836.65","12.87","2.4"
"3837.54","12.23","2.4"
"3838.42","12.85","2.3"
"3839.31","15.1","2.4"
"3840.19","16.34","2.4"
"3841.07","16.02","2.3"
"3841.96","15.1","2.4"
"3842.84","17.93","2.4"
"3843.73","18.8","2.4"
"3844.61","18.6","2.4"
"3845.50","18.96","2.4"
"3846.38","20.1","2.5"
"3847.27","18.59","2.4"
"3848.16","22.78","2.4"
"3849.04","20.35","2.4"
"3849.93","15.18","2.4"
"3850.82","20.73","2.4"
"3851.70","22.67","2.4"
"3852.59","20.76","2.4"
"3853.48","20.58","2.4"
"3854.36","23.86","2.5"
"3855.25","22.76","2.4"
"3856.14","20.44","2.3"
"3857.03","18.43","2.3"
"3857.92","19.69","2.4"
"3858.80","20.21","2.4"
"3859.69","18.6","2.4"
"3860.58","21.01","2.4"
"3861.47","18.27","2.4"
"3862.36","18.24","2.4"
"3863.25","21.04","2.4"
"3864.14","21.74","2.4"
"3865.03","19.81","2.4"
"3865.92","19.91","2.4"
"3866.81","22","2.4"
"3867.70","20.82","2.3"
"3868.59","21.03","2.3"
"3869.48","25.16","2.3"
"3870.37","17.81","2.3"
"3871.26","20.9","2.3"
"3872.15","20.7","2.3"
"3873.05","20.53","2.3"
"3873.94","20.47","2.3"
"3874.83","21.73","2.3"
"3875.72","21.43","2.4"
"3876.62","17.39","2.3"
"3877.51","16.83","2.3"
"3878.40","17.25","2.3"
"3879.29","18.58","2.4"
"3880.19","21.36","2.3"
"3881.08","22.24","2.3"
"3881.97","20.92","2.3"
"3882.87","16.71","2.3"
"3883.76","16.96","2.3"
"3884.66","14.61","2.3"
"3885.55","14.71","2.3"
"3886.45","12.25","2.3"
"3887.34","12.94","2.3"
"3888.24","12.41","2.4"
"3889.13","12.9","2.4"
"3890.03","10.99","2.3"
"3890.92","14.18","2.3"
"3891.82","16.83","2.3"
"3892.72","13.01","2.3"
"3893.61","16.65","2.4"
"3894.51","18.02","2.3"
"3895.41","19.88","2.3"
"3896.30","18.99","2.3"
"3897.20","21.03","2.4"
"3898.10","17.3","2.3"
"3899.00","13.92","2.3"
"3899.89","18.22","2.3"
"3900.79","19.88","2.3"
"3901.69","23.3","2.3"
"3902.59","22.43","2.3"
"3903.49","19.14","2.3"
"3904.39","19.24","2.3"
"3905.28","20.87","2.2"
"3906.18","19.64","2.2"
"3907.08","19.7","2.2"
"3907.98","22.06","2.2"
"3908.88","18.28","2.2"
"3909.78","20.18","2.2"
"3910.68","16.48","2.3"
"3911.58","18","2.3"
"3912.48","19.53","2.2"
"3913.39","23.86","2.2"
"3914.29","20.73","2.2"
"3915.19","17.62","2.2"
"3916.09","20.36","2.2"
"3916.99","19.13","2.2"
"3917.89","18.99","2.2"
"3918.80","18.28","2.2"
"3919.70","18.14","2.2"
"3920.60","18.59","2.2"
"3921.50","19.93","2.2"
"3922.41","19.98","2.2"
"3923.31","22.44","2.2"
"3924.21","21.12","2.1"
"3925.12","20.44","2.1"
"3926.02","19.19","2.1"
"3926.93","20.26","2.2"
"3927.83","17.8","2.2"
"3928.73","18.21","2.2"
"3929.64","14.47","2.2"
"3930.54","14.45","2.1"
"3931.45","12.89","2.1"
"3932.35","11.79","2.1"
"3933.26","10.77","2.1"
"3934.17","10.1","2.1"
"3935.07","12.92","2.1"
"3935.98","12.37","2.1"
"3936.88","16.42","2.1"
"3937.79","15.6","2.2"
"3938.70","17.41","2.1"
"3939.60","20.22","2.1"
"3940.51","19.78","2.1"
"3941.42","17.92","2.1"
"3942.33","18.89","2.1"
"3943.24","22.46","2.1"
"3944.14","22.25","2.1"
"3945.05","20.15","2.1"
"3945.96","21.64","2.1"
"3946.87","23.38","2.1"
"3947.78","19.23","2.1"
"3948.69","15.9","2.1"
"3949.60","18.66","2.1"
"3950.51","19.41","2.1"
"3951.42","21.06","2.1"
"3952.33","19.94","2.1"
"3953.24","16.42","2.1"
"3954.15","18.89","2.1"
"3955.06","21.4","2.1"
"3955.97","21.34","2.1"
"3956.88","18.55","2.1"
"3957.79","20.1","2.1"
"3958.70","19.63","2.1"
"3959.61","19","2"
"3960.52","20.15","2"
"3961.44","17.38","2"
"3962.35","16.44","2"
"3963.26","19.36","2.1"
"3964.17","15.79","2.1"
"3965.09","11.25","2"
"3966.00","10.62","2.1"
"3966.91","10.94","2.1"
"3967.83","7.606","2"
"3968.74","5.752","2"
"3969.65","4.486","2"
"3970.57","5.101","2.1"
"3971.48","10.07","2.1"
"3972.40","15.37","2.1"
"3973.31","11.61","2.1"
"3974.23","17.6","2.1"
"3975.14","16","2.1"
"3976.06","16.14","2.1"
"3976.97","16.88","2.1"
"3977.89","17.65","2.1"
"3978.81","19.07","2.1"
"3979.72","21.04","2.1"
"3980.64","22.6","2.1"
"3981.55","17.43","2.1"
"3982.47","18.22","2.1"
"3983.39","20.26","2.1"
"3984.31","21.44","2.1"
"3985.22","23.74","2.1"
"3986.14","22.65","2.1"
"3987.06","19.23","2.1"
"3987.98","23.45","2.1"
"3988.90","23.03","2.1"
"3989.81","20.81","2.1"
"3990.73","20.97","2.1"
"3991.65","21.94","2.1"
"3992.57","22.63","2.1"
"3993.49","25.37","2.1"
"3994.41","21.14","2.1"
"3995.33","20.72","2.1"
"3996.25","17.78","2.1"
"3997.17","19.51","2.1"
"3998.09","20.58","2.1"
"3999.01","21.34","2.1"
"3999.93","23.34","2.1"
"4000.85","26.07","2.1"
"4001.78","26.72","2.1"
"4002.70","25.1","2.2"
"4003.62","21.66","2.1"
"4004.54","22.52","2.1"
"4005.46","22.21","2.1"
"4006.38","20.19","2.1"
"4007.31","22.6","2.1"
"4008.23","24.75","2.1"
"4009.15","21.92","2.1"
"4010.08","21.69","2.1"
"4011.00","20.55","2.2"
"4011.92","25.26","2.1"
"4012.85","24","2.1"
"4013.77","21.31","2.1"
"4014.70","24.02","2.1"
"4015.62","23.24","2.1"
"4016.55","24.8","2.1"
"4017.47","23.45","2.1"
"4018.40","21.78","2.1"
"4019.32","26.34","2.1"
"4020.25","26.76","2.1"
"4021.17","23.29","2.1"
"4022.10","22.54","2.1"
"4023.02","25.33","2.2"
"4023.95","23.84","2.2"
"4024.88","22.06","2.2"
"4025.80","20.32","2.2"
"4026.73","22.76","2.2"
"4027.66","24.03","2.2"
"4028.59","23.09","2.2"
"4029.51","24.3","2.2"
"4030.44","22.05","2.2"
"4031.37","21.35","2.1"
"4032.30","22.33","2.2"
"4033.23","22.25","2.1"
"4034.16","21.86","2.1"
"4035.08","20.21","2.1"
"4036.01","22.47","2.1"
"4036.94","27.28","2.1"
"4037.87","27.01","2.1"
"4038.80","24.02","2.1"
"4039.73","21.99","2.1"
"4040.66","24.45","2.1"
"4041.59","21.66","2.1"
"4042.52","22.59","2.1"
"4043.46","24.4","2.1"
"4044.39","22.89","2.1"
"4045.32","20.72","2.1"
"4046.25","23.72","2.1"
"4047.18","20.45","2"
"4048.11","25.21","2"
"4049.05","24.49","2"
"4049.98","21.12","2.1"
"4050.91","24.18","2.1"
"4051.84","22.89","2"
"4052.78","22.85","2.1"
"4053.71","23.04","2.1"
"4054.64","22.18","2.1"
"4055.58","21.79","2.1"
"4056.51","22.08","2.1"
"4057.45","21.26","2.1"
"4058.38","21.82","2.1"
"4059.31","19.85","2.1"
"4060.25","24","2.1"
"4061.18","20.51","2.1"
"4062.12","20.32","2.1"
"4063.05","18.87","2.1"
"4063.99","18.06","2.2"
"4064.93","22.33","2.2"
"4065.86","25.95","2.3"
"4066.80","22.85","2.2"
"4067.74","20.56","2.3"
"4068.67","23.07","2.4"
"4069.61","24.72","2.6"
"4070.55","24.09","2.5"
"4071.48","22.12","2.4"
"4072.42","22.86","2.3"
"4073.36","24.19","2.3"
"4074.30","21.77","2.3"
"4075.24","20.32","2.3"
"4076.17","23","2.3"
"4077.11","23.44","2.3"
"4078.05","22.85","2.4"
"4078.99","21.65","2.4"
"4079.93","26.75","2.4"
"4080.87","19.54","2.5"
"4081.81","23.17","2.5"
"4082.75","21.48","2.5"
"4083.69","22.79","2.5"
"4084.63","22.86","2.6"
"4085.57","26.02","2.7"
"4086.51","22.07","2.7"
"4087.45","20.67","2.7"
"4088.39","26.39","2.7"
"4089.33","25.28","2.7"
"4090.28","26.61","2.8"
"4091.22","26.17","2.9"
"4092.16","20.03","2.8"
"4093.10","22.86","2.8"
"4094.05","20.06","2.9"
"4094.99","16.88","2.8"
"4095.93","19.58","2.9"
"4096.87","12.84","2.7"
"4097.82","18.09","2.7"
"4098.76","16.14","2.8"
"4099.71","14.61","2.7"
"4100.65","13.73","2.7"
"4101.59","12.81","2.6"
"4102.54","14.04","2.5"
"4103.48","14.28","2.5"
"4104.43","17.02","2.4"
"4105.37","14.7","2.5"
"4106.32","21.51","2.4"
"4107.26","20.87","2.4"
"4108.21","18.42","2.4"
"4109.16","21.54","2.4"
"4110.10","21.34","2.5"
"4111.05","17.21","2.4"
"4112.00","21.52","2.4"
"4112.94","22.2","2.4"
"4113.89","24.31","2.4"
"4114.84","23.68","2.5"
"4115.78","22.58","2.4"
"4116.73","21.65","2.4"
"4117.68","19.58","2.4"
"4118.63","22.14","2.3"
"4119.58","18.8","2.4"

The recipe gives 8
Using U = 6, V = 2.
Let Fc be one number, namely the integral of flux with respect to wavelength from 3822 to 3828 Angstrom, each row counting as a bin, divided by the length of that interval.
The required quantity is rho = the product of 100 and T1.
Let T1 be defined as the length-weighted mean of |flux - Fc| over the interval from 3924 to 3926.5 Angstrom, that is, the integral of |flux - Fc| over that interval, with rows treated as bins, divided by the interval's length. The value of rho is 176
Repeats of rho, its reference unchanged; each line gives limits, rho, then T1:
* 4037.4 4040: 612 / 6.1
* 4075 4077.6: 404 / 4.0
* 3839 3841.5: 255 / 2.6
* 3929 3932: 428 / 4.3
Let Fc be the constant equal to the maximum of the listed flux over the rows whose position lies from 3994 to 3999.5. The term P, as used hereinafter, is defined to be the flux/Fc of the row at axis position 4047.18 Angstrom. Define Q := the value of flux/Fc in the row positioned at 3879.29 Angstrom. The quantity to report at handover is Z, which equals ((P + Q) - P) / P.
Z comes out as 0.9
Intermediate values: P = 0.96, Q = 0.87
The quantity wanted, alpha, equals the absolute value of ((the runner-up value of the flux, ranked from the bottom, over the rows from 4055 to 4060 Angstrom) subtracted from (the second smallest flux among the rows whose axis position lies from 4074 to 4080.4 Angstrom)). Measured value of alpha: 0.4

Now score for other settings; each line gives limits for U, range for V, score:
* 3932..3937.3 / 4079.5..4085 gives 11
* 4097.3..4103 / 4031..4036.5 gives 11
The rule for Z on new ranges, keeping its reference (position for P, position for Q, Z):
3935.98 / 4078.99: 1.8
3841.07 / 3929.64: 0.9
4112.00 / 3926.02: 0.9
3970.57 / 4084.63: 4.5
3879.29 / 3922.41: 1.1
